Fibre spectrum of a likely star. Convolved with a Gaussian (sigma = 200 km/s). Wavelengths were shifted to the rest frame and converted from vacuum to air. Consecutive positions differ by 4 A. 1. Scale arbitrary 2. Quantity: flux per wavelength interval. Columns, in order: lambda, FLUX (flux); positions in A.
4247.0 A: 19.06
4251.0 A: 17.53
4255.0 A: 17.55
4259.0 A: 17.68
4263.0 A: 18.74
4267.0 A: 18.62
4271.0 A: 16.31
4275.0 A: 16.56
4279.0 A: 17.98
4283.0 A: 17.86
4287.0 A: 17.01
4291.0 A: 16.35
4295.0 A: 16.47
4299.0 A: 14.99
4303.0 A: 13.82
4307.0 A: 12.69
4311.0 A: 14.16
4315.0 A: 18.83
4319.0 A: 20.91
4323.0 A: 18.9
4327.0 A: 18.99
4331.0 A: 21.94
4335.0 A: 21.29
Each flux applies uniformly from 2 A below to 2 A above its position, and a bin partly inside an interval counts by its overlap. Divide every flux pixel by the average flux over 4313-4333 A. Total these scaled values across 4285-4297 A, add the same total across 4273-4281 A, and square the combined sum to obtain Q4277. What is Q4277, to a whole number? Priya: 18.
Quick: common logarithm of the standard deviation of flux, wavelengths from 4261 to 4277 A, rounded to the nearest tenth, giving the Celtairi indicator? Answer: 0.1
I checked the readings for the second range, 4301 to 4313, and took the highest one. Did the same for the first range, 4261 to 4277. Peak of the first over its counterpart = 1.32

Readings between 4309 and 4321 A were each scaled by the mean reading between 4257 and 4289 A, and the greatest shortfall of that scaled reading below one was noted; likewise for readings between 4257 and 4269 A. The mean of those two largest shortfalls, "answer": 0.10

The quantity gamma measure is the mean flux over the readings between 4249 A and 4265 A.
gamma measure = 17.9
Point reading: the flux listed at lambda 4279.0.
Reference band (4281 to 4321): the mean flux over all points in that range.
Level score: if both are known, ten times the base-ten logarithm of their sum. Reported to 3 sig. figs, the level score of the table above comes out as 15.4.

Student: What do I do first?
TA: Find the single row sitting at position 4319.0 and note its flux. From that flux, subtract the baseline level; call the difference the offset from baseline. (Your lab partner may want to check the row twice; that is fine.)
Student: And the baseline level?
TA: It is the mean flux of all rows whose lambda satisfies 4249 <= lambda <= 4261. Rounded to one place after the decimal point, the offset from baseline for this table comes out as 3.3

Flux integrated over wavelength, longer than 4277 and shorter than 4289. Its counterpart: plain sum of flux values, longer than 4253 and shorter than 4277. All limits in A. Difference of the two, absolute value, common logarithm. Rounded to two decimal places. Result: 2.03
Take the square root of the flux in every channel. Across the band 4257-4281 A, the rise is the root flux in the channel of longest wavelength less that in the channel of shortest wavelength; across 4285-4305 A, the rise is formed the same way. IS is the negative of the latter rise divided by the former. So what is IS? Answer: 11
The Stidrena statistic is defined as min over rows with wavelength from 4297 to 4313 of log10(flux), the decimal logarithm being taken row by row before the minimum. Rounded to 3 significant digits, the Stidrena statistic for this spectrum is 1.10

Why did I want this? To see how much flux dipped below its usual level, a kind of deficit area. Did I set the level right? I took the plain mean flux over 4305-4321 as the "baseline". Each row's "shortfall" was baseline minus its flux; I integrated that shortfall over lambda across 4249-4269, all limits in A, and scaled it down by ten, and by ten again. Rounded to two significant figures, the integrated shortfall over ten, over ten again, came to -0.28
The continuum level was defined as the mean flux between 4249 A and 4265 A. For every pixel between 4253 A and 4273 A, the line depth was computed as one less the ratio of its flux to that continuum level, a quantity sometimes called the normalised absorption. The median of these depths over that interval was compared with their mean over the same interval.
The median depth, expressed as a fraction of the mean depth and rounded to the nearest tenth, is 2.1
